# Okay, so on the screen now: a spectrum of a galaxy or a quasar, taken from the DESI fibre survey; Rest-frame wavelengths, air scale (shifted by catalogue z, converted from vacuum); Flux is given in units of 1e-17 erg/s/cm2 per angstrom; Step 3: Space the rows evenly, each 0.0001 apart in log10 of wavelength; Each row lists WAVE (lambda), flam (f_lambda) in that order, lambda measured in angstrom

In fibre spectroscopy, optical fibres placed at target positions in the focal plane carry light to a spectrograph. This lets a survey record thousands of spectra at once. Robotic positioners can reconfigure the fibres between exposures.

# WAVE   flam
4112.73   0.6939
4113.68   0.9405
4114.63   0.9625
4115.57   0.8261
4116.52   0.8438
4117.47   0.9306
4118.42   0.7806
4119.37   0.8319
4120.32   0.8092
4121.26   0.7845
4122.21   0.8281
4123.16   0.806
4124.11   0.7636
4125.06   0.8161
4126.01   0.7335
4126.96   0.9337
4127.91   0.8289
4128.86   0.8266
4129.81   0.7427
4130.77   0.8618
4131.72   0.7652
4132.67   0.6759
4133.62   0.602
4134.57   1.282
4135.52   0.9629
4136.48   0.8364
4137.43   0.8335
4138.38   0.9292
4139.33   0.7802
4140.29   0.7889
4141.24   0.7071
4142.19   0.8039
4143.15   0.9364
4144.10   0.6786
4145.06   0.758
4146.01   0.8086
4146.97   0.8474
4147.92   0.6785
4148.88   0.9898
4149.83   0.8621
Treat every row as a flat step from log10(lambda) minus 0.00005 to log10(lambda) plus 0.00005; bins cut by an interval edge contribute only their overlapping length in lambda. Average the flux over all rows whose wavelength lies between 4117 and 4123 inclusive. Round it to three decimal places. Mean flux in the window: 0.827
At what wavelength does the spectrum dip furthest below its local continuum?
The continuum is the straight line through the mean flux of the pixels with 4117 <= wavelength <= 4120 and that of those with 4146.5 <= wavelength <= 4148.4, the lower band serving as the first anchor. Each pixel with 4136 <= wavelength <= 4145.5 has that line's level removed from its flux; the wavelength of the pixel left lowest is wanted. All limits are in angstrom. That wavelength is 4144.10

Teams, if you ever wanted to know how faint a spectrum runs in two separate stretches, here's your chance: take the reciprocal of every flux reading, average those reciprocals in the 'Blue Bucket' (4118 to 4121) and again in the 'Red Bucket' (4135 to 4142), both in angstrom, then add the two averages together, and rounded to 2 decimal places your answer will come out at 2.45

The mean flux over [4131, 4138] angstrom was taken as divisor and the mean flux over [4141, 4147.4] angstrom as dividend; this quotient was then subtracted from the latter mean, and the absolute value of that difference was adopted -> 0.14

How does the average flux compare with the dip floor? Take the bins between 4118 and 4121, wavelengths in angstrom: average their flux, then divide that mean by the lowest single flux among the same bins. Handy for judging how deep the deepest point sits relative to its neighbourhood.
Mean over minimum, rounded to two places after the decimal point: 1.03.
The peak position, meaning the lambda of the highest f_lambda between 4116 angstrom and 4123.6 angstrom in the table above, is 4117.47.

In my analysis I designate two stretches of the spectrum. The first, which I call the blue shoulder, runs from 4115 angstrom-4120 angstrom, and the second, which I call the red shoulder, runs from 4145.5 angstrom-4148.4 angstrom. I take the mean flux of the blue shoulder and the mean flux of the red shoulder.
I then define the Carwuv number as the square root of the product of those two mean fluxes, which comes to 0.810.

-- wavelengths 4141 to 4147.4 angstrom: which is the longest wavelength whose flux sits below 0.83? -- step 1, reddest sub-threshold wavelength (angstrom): 4146.01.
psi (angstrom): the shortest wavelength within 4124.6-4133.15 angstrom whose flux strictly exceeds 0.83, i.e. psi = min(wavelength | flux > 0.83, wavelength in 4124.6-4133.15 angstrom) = 4126.96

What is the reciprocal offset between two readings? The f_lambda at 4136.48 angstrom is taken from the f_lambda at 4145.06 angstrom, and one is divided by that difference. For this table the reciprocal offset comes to -13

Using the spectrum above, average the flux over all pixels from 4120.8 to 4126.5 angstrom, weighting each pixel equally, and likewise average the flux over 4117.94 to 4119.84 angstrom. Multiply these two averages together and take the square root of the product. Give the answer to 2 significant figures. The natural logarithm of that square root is -0.23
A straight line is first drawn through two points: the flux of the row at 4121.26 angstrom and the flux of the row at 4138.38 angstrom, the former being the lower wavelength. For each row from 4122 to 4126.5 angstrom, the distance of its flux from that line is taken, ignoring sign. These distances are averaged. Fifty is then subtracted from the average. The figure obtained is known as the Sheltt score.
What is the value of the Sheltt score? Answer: -50.0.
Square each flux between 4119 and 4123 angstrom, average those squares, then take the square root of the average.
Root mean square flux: 0.814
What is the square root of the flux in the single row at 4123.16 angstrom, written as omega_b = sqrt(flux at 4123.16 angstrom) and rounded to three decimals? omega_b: 0.898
